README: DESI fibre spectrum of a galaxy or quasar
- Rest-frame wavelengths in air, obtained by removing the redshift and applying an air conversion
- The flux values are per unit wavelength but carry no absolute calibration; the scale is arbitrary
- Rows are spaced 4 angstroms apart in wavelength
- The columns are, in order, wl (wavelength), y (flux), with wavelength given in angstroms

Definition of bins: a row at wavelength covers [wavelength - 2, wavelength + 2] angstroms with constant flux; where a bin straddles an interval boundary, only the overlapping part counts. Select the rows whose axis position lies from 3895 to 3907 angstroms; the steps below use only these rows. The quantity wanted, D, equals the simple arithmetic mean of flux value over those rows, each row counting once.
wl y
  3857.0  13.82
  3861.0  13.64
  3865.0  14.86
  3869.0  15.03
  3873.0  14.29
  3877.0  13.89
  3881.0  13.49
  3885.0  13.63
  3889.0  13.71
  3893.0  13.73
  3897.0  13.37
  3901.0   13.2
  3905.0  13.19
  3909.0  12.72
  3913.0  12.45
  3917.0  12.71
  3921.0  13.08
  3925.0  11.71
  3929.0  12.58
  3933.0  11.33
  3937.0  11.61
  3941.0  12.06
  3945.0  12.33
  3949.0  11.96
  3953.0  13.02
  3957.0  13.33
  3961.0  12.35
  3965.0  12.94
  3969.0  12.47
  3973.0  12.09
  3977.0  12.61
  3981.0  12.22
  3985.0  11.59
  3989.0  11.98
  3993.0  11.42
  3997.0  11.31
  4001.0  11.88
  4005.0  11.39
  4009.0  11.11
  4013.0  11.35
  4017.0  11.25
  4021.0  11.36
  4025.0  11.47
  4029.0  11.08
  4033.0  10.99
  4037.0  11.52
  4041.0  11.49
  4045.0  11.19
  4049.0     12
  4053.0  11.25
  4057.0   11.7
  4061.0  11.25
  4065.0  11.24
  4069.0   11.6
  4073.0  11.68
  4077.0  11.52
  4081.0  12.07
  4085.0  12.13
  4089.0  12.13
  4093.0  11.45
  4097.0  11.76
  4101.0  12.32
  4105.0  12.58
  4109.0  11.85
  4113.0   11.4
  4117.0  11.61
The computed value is 13.3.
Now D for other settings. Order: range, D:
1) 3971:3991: 12.1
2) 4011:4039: 11.3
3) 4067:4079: 11.6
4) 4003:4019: 11.3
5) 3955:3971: 12.8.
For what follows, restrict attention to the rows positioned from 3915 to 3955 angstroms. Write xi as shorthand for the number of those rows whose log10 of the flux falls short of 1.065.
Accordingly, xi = 2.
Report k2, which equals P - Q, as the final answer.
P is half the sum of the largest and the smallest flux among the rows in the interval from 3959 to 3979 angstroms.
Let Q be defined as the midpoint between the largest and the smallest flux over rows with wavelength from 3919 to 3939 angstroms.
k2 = 0.3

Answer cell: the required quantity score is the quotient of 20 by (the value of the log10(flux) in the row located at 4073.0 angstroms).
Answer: 18.7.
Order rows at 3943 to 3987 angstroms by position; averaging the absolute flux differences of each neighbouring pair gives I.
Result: 0.57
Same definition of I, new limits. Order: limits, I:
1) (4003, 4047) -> 0.22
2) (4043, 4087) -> 0.37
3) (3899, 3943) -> 0.56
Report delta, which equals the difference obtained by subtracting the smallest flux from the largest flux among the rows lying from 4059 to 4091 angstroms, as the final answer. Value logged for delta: 0.9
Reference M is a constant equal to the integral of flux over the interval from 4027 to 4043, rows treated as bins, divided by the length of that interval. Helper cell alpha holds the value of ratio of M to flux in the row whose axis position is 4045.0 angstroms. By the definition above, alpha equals 1.01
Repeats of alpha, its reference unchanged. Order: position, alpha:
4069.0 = 0.97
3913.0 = 0.91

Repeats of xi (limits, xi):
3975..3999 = 3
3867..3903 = 0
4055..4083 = 4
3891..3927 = 0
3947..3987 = 1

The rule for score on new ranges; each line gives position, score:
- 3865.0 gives 17.1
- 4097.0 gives 18.7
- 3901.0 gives 17.8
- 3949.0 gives 18.6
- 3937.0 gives 18.8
